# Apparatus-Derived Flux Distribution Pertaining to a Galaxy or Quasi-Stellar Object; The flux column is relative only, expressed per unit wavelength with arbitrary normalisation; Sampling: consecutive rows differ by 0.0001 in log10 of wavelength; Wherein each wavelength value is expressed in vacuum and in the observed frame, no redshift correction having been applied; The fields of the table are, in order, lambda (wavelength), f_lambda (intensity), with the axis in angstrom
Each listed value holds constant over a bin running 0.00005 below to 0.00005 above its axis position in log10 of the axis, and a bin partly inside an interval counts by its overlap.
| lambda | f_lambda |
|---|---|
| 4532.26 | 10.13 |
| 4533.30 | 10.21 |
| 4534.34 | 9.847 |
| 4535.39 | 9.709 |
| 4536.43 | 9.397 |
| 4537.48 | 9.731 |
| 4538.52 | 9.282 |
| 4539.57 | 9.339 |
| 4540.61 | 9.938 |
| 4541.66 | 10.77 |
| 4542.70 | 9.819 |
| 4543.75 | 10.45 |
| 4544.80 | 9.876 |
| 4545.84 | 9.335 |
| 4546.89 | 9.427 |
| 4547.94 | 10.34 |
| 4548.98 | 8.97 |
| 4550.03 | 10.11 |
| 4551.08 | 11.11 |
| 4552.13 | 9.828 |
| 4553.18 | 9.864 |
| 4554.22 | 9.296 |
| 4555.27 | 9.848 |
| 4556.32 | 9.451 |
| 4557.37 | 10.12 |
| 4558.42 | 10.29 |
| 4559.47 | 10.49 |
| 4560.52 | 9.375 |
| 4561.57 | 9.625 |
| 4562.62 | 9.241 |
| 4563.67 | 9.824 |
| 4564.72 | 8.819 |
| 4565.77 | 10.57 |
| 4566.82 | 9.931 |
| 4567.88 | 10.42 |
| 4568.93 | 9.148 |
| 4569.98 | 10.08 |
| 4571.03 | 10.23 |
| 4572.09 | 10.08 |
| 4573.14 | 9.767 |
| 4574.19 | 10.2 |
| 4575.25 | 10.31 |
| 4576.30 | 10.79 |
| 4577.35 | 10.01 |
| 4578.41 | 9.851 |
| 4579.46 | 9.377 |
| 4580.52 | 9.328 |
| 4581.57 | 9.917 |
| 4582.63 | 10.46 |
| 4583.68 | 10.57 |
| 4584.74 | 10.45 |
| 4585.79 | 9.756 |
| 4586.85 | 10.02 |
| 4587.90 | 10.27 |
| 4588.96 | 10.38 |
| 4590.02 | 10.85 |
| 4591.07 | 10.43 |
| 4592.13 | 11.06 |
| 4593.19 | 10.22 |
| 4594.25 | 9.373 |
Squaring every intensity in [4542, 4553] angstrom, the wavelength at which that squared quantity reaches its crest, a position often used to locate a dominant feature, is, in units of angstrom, 4551.08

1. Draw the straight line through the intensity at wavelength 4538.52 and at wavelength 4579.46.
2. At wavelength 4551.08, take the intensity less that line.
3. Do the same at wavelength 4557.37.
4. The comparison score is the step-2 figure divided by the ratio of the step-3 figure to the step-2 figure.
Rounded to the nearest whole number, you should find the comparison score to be 4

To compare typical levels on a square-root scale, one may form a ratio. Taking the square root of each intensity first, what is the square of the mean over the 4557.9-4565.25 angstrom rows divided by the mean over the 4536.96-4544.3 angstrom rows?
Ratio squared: 0.98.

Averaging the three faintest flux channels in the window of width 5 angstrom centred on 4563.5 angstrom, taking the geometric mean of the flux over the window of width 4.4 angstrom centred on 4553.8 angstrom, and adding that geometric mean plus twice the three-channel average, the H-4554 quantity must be 28.2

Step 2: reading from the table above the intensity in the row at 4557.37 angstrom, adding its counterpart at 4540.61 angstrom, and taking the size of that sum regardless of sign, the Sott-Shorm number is 20.1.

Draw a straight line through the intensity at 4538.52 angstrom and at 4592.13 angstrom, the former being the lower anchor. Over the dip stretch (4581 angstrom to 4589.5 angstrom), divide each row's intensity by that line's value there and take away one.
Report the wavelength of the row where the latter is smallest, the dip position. 4585.79 angstrom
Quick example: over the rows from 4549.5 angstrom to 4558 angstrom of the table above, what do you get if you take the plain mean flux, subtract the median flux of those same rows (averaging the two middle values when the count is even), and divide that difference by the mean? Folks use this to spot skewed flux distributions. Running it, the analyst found 0.010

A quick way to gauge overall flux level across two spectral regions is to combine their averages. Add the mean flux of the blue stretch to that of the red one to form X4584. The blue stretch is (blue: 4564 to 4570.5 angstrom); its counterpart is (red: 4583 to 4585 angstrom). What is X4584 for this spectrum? 20.3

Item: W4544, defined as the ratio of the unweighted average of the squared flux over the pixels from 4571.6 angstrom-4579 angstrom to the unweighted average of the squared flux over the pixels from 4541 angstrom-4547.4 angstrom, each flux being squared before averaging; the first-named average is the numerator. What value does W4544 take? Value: 1.04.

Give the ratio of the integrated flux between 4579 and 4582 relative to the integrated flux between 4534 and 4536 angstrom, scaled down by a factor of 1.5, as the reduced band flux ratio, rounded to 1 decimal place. 1.0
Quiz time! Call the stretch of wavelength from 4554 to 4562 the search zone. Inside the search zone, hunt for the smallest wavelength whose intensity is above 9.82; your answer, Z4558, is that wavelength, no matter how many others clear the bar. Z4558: 4555.27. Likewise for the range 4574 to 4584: 4574.19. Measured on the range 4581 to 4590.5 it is 4581.57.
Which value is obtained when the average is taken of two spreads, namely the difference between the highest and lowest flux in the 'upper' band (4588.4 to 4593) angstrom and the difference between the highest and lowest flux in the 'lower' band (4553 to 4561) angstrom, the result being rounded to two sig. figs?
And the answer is 0.94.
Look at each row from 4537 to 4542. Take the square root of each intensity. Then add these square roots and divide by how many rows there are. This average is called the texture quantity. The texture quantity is 3.13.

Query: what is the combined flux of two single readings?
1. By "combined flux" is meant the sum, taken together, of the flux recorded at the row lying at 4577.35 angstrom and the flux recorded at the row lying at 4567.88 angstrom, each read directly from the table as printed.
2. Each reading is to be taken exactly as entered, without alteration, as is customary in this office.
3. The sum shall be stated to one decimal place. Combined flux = 20.4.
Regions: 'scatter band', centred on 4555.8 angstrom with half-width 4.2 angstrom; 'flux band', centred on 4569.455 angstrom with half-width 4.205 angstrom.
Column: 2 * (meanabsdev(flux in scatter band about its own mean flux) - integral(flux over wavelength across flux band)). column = -168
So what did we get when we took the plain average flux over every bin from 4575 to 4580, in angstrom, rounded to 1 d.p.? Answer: 10.1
